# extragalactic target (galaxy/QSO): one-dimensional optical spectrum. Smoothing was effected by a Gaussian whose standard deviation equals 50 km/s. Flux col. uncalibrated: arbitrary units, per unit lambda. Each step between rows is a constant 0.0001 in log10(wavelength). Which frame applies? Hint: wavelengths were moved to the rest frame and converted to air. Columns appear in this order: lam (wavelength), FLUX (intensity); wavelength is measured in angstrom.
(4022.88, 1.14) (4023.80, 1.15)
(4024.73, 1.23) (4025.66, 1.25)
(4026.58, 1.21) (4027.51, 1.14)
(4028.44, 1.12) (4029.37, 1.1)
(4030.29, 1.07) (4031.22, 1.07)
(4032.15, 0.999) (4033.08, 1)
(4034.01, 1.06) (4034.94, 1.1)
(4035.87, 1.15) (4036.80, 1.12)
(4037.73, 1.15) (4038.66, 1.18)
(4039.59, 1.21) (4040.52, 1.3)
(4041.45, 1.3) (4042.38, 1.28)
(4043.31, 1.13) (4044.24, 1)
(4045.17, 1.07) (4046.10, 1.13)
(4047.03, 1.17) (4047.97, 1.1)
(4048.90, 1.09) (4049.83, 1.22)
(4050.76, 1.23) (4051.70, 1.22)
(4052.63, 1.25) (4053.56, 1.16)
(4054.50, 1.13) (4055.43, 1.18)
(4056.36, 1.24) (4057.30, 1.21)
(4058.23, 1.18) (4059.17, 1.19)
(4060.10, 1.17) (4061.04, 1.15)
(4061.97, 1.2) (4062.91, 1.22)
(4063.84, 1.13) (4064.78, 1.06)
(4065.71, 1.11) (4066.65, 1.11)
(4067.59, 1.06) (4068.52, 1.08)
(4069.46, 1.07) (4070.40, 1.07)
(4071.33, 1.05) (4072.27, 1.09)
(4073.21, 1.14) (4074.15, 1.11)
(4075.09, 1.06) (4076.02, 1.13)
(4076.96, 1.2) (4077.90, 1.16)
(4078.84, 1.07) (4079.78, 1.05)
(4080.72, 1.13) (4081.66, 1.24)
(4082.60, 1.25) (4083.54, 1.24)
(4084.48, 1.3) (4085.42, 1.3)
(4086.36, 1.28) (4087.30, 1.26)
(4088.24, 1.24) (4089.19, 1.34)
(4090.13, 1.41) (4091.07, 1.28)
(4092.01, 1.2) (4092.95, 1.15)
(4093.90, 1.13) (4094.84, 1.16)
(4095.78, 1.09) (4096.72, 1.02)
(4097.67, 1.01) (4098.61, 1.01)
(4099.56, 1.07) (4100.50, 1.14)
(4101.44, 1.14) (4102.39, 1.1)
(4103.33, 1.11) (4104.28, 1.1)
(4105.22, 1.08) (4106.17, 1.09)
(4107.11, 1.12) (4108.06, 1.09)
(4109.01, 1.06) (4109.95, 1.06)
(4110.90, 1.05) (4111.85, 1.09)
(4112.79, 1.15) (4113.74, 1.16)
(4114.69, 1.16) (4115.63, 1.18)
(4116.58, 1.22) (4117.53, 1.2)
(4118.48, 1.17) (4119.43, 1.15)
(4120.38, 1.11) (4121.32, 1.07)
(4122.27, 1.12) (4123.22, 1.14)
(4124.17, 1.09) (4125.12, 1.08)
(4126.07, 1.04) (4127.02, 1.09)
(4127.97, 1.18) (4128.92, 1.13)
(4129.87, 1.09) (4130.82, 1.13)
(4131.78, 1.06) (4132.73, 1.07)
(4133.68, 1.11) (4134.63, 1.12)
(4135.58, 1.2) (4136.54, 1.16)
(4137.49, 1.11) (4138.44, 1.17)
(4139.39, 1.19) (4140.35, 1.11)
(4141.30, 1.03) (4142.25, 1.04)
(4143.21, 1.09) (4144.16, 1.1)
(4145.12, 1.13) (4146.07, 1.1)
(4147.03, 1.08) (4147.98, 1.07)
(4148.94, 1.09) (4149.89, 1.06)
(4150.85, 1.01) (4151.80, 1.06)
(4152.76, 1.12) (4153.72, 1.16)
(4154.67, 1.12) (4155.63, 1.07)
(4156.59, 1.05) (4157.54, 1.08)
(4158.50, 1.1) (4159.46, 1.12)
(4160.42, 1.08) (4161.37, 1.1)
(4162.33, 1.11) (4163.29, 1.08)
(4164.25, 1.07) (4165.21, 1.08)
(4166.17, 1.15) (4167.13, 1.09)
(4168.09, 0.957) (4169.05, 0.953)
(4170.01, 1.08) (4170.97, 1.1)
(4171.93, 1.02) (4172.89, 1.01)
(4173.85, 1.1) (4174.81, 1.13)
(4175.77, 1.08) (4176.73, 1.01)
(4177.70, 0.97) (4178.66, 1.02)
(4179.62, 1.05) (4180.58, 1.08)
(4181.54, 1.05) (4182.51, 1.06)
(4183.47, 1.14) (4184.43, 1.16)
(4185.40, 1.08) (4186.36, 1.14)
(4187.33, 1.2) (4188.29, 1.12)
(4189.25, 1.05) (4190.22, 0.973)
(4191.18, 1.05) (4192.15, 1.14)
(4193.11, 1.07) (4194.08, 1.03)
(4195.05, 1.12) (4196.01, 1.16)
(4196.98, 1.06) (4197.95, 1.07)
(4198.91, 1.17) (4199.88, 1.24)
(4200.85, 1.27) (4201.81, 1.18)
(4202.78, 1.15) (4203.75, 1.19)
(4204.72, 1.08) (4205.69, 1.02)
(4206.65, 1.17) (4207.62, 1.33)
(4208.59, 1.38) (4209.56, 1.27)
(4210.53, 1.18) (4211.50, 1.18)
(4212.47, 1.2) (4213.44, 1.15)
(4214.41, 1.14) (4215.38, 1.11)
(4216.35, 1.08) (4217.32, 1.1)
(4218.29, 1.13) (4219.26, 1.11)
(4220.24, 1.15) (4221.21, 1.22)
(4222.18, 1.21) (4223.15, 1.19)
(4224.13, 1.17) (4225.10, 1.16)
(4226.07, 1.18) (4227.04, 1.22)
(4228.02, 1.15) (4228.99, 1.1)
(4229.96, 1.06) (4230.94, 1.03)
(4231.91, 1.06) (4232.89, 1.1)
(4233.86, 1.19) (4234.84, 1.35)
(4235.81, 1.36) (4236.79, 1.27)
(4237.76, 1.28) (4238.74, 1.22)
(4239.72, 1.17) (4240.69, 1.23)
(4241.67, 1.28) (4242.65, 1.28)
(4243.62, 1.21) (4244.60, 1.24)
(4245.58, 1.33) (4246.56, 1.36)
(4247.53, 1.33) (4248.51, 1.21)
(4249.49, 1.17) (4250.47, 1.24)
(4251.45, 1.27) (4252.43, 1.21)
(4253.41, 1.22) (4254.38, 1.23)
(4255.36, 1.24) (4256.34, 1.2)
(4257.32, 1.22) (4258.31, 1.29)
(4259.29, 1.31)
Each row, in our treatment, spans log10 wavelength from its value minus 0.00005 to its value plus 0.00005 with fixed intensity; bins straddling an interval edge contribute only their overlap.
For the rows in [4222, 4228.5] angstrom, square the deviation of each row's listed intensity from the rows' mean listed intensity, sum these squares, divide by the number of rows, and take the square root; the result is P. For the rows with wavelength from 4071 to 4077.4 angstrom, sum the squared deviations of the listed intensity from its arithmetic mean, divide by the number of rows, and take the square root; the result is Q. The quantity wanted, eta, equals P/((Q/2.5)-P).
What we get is -5.1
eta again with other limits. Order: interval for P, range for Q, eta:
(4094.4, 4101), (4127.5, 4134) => -1.4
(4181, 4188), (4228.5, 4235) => -4.7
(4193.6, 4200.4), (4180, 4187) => -1.3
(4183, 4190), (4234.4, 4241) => -2.2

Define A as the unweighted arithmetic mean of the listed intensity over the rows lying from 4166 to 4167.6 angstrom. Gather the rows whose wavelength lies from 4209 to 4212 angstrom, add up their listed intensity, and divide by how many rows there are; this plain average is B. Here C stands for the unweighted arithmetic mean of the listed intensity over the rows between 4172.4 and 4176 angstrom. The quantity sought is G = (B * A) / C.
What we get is 1.25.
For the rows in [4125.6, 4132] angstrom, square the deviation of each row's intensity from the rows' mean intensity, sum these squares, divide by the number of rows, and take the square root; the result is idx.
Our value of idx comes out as 0.044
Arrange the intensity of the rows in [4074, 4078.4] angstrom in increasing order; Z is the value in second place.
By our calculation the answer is 1.11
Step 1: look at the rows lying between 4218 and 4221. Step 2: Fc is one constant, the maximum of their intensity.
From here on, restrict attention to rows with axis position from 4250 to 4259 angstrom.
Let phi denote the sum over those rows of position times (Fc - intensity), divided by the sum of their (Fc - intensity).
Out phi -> 4254.4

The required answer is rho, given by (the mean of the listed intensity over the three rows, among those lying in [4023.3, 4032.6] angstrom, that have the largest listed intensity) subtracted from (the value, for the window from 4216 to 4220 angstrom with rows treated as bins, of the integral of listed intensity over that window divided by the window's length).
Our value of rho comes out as -0.123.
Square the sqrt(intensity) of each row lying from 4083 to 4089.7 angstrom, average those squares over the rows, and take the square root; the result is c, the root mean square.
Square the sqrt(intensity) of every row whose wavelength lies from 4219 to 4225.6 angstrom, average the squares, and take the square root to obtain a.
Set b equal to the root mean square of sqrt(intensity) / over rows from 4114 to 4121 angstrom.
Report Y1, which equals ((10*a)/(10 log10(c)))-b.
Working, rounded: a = 1.08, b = 1.08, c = 1.13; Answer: 19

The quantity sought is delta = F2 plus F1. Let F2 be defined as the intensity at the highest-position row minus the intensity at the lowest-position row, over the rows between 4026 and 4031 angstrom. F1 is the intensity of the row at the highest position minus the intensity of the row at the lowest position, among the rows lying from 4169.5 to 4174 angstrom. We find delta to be -0.12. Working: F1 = 0.02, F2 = -0.14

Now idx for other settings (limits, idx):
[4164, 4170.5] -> 0.067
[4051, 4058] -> 0.041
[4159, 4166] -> 0.017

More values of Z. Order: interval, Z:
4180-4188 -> 1.06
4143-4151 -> 1.06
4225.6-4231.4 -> 1.06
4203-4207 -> 1.08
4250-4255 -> 1.22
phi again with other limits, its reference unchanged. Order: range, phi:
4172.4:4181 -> 4176.9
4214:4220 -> 4217.0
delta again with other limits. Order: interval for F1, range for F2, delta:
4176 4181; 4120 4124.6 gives 0.05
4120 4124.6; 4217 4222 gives 0.10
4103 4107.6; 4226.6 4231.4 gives -0.18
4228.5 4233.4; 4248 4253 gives 0.00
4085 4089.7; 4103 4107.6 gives 0.05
